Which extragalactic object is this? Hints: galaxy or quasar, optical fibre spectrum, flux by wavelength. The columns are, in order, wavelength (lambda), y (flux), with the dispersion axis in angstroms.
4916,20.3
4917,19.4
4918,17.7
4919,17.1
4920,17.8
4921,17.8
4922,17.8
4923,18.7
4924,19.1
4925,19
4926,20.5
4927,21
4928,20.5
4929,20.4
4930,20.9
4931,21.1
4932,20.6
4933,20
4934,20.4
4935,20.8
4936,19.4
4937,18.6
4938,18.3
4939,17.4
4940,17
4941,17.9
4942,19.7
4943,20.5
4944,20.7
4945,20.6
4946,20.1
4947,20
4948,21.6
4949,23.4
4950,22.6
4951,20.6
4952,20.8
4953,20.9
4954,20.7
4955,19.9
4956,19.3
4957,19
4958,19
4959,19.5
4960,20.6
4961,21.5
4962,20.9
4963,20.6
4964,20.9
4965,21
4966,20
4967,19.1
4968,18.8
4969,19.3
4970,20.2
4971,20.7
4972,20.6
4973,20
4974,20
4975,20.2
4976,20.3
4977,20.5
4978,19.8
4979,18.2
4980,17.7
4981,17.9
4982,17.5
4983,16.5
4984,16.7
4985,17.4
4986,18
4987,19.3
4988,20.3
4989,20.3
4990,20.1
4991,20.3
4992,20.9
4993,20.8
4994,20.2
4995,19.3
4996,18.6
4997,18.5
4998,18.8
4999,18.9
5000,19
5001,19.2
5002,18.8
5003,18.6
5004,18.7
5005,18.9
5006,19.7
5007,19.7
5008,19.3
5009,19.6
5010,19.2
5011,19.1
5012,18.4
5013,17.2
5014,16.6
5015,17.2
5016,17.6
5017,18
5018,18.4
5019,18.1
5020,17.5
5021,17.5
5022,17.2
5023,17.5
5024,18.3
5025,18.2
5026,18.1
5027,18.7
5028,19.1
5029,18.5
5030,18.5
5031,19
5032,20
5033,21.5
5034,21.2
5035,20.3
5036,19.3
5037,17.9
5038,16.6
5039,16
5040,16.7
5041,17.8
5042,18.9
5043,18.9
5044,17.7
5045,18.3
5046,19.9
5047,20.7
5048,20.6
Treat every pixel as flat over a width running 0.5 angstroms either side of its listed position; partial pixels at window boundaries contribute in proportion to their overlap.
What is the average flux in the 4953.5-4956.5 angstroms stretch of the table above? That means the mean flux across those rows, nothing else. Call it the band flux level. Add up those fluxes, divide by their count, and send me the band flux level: 20.0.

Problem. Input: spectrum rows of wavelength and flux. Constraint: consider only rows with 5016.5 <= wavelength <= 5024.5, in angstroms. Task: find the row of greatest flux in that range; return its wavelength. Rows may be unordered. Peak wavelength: 5018 angstroms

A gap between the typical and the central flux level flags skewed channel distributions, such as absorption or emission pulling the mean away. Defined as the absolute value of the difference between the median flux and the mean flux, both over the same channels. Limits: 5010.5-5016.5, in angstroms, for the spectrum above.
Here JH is 0.3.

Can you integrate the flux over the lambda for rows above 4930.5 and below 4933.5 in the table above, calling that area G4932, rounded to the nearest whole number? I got 62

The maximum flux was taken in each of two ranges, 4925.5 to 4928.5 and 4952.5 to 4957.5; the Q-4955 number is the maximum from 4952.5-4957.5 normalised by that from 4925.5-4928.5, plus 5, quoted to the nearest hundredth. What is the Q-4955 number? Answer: 6.00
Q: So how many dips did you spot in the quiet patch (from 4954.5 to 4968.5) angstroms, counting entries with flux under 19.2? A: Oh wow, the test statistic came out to 4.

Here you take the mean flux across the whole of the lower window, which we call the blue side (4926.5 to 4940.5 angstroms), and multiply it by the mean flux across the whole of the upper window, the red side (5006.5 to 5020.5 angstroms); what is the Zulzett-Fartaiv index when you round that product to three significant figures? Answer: 361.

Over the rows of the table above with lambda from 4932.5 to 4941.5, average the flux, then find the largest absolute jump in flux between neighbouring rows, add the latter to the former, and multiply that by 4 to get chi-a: 81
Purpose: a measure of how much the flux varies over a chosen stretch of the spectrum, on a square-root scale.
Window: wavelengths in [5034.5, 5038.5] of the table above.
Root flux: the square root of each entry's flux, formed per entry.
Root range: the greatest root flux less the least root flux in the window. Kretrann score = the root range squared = 0.19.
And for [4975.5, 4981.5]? 0.10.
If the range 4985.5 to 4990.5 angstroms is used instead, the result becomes 0.07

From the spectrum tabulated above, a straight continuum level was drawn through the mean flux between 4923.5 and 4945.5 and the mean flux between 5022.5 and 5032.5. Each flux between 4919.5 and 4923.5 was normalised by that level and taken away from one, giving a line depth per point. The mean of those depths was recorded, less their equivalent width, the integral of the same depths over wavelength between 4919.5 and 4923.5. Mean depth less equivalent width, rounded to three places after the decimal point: -0.284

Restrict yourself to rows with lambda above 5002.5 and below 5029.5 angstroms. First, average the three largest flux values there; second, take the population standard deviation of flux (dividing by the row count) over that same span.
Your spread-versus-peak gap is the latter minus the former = -18.8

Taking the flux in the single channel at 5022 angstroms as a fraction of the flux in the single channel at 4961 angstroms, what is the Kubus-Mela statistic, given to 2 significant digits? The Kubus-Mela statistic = 0.80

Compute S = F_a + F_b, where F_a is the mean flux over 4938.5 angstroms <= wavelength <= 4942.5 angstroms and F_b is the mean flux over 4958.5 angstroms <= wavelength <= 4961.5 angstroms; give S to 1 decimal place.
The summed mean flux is 38.5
